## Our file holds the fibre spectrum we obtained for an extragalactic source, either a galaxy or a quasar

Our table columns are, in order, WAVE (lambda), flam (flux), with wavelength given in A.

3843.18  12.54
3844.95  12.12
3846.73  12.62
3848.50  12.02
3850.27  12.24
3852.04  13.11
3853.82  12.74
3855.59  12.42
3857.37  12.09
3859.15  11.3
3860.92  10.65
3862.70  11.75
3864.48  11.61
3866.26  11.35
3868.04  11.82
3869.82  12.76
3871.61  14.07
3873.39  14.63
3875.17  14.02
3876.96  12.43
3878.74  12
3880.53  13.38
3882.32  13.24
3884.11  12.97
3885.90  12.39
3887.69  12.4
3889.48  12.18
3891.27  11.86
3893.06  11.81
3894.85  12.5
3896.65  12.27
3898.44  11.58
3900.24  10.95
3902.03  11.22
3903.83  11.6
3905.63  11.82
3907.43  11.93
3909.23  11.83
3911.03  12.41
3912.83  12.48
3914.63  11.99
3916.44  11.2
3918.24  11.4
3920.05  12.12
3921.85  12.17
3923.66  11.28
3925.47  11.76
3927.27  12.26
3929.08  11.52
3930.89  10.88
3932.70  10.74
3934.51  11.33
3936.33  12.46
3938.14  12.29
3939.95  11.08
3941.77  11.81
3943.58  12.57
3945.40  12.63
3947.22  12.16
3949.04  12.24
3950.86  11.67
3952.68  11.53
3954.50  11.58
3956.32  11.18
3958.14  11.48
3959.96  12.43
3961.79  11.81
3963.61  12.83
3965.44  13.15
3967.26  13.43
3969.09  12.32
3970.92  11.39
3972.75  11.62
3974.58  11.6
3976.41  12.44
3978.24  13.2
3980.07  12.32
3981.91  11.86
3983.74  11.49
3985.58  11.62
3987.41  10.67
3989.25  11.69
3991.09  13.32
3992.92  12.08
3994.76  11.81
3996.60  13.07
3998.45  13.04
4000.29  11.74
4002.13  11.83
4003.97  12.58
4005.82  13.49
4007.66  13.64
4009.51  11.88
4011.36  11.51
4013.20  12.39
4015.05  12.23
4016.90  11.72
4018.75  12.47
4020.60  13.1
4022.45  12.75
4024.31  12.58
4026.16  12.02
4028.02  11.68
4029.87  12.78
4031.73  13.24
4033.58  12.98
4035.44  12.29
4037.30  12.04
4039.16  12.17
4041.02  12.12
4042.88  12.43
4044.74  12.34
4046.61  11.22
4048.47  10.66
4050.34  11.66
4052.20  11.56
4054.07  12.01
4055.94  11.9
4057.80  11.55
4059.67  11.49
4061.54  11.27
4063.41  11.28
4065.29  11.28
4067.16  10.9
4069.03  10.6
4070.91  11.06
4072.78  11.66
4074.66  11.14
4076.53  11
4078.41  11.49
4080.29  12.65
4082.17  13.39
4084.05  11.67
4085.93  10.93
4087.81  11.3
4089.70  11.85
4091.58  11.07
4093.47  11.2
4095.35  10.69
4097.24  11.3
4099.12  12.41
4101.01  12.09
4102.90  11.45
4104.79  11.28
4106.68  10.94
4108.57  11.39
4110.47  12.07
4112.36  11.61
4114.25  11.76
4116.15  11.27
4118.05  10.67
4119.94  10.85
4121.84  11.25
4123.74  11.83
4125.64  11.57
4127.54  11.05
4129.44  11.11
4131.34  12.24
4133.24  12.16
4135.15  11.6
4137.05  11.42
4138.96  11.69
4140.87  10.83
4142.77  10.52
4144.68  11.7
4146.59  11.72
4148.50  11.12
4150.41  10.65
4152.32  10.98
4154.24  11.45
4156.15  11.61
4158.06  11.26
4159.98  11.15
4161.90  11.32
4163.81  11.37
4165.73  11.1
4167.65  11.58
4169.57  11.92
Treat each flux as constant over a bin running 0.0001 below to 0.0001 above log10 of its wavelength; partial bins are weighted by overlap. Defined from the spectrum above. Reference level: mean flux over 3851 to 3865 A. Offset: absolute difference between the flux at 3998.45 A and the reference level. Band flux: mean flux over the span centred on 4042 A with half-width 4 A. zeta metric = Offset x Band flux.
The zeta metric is 13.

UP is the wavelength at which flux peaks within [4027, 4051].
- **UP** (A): 4031.73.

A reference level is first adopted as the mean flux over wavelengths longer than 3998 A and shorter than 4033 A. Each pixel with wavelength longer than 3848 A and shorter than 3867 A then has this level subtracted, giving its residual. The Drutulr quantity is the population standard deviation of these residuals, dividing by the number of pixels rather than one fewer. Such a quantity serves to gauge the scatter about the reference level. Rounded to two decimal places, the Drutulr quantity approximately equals 0.67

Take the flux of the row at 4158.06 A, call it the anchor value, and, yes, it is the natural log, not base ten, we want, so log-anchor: 2.42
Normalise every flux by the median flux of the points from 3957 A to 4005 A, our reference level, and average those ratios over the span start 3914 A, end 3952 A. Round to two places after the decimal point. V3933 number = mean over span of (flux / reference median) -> 0.98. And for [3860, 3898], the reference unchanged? 1.04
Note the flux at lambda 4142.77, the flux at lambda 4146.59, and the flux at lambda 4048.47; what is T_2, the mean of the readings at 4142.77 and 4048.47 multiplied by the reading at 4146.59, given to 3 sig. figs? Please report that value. 124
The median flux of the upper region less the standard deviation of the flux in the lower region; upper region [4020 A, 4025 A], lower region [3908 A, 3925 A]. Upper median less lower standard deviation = 12.3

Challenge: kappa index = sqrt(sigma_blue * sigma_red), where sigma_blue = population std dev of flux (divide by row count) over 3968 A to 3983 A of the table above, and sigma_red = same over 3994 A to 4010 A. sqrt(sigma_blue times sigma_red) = 0.64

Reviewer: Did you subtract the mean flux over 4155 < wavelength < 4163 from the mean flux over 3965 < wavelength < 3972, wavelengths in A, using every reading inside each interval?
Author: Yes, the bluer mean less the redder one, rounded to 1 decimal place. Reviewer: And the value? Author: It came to 1.2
